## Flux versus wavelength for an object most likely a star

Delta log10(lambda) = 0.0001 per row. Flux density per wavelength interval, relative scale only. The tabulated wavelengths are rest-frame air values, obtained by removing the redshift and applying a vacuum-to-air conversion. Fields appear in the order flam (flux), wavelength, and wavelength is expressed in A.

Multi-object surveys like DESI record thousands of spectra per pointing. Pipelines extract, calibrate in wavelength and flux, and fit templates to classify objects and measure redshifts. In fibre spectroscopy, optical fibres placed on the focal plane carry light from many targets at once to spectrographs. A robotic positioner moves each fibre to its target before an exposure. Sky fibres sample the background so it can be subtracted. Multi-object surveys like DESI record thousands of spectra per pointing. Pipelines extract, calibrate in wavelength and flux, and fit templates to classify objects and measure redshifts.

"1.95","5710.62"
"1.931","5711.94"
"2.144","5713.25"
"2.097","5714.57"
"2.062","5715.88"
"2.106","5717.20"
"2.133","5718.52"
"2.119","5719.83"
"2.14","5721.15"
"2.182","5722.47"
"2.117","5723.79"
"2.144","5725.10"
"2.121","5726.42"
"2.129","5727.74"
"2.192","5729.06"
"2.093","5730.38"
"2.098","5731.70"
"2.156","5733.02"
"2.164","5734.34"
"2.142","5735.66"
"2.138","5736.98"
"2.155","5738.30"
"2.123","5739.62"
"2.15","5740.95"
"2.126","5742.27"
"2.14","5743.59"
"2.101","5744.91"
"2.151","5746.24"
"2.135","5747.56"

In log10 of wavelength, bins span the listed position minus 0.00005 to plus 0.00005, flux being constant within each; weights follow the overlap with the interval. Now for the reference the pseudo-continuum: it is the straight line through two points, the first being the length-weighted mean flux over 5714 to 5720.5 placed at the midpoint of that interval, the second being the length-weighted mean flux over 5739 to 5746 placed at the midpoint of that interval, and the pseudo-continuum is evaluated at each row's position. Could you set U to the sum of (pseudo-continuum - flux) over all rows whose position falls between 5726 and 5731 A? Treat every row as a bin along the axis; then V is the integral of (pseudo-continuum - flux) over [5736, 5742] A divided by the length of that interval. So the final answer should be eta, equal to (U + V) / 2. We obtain -0.05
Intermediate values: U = -0.08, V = -0.017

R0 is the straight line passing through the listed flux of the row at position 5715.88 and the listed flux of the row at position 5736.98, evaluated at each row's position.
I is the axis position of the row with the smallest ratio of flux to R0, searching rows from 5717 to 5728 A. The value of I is 5726.42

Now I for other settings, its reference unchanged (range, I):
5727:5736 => 5730.38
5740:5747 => 5744.91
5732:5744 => 5742.27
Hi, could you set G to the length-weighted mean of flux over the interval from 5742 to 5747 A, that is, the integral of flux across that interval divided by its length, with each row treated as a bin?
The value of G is 2.13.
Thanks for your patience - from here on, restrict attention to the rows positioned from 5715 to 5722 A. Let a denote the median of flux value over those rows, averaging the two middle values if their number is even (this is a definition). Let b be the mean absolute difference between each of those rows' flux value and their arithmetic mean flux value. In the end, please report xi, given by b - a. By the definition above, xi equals -2.097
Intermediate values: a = 2.12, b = 0.022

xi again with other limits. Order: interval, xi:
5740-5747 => -2.124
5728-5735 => -2.120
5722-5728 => -2.109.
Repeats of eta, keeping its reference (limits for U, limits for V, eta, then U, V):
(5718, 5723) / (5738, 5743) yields -0.08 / -0.14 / -0.012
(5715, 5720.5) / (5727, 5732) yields -0.01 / 0.00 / -0.015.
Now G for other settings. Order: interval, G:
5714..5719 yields 2.10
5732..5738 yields 2.15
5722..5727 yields 2.14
